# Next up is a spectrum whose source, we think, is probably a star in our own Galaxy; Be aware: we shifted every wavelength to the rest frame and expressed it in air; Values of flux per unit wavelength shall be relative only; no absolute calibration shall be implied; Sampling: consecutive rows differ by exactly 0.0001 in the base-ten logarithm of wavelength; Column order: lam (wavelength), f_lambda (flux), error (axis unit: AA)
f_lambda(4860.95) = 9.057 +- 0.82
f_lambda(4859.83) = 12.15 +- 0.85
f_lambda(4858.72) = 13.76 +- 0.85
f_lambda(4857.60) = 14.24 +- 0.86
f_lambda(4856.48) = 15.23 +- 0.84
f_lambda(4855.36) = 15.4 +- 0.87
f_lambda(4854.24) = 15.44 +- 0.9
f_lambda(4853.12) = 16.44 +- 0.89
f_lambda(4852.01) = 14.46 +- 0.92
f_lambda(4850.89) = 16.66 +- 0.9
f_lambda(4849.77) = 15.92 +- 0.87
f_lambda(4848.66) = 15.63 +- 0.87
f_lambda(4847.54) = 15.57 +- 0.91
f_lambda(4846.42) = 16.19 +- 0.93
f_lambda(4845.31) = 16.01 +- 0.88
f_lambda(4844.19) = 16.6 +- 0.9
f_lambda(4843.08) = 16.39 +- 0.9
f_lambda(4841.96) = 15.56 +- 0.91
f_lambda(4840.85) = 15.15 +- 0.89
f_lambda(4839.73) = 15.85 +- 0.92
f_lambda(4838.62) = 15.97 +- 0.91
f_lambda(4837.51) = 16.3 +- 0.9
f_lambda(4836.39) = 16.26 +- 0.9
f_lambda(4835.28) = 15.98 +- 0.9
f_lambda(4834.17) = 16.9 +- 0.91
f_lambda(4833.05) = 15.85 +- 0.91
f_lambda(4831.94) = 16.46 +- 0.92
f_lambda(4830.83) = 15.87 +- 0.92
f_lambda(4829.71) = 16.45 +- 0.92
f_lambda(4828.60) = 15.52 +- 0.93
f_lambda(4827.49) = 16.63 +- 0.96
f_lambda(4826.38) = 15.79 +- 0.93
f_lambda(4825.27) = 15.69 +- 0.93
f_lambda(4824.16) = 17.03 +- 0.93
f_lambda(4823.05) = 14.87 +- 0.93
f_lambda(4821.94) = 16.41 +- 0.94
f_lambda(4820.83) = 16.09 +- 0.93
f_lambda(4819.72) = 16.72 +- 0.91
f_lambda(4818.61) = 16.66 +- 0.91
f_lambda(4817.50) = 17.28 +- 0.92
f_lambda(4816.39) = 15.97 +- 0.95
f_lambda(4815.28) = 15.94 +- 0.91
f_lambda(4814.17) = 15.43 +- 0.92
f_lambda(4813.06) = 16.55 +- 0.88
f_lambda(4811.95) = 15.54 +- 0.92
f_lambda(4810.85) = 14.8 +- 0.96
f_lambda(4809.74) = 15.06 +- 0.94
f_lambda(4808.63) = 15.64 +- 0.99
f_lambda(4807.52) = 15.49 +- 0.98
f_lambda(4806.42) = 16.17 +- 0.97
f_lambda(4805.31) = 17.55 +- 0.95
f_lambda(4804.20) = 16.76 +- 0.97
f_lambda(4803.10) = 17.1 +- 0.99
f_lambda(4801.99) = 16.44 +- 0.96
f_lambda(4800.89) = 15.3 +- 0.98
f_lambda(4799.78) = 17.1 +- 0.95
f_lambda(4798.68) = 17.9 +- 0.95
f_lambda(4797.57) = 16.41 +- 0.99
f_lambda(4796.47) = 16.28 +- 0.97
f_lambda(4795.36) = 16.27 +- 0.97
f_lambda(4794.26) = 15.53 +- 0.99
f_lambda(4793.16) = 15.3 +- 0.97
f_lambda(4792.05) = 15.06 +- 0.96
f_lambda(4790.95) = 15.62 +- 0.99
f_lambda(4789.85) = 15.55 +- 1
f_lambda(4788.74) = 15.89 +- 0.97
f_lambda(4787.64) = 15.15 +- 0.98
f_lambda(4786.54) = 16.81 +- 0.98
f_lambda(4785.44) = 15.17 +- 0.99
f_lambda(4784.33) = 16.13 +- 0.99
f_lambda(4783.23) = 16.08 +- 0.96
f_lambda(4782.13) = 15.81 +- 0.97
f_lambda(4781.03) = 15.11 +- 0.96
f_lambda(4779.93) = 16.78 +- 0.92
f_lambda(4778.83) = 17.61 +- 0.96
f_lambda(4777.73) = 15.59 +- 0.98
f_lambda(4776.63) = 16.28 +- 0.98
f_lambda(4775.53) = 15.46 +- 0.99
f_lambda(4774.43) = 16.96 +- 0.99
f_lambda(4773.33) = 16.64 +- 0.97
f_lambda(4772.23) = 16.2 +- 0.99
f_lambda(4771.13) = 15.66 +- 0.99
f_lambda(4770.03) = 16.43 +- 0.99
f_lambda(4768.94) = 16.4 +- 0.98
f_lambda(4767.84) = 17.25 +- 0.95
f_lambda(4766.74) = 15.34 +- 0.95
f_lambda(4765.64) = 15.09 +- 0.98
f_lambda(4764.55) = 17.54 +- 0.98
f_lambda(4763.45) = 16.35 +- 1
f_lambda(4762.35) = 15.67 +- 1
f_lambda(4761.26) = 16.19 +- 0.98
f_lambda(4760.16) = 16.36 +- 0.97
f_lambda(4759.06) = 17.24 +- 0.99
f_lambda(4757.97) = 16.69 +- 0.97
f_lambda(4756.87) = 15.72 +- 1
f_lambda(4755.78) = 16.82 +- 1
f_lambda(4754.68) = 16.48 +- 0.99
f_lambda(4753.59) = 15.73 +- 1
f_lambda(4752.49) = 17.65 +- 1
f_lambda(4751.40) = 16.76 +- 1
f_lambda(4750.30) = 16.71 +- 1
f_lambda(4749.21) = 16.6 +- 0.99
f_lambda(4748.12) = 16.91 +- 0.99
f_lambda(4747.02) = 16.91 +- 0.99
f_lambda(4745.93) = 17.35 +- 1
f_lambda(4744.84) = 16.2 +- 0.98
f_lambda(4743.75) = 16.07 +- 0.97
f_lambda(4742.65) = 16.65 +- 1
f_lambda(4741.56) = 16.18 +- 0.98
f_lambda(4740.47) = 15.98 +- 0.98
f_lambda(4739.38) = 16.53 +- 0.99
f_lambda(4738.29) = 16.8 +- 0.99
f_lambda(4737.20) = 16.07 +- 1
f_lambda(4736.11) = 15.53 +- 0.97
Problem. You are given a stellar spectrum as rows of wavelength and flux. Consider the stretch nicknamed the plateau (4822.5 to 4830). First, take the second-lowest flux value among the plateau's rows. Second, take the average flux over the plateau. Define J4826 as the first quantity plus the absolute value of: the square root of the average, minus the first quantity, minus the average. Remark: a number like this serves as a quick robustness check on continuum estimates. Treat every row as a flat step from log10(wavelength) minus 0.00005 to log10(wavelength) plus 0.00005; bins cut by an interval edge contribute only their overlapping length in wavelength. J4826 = 43.0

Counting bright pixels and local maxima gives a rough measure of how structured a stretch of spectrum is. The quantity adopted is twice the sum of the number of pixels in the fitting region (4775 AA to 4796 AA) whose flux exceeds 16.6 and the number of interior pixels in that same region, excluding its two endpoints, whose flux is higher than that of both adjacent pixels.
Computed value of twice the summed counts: 18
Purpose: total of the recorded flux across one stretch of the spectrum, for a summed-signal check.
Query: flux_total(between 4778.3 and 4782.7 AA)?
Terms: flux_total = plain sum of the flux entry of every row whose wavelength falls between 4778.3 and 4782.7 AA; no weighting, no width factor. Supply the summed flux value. 65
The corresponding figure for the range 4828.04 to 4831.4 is 48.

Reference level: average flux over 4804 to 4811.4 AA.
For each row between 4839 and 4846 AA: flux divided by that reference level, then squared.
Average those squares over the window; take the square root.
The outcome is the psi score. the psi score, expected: 1.00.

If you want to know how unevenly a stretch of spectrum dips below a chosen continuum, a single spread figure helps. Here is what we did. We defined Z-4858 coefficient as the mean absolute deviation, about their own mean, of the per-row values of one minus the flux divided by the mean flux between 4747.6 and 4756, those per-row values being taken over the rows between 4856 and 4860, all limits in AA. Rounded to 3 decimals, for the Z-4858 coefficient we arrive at 0.053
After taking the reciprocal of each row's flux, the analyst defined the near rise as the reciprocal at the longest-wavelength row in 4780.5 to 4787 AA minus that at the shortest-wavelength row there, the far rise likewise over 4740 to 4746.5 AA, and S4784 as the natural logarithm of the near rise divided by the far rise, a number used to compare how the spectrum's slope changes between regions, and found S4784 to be 0.3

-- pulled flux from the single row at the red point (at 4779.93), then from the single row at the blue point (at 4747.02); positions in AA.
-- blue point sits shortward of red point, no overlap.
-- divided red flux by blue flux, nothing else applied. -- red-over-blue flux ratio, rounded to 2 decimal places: 0.99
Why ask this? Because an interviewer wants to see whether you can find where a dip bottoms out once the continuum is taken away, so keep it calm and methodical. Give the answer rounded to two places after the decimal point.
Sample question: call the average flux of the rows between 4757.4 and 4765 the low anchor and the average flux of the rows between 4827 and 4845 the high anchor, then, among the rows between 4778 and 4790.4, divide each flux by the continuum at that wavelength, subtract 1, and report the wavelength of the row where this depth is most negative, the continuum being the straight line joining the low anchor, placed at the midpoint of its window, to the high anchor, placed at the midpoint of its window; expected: 4781.03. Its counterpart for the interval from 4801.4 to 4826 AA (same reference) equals 4810.85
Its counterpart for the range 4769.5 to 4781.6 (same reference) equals 4781.03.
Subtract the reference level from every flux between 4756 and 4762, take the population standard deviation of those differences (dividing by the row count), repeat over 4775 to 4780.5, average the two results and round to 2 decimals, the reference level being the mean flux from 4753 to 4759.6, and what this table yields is 0.65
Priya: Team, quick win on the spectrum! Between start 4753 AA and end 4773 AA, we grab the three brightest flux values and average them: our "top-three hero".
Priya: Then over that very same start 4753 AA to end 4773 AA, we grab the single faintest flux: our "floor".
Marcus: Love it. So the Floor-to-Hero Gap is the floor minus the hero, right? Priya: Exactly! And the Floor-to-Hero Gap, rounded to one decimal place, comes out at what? -2.3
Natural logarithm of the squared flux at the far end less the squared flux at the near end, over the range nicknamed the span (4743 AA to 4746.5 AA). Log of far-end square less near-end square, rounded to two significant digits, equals 3.8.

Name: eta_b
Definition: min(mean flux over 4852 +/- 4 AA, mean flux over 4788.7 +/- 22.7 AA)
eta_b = 15.7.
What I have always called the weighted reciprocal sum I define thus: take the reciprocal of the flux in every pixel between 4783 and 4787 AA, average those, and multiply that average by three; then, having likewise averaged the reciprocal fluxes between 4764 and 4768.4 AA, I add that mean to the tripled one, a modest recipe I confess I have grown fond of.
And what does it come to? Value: 0.249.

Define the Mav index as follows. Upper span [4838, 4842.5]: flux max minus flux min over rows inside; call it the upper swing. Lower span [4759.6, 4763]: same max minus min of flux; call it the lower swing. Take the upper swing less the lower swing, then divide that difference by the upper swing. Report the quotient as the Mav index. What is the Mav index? 0.16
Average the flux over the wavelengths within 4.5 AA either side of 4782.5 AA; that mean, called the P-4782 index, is 16.2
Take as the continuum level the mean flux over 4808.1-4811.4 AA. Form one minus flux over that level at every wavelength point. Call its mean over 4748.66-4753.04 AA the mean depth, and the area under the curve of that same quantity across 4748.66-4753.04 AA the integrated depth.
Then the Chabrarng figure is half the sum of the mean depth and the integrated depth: -0.31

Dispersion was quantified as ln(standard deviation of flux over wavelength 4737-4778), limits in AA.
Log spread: -0.5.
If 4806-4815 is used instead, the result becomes -0.6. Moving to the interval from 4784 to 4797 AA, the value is -0.6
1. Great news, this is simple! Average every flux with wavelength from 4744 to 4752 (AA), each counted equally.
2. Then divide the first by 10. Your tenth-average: 1.68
